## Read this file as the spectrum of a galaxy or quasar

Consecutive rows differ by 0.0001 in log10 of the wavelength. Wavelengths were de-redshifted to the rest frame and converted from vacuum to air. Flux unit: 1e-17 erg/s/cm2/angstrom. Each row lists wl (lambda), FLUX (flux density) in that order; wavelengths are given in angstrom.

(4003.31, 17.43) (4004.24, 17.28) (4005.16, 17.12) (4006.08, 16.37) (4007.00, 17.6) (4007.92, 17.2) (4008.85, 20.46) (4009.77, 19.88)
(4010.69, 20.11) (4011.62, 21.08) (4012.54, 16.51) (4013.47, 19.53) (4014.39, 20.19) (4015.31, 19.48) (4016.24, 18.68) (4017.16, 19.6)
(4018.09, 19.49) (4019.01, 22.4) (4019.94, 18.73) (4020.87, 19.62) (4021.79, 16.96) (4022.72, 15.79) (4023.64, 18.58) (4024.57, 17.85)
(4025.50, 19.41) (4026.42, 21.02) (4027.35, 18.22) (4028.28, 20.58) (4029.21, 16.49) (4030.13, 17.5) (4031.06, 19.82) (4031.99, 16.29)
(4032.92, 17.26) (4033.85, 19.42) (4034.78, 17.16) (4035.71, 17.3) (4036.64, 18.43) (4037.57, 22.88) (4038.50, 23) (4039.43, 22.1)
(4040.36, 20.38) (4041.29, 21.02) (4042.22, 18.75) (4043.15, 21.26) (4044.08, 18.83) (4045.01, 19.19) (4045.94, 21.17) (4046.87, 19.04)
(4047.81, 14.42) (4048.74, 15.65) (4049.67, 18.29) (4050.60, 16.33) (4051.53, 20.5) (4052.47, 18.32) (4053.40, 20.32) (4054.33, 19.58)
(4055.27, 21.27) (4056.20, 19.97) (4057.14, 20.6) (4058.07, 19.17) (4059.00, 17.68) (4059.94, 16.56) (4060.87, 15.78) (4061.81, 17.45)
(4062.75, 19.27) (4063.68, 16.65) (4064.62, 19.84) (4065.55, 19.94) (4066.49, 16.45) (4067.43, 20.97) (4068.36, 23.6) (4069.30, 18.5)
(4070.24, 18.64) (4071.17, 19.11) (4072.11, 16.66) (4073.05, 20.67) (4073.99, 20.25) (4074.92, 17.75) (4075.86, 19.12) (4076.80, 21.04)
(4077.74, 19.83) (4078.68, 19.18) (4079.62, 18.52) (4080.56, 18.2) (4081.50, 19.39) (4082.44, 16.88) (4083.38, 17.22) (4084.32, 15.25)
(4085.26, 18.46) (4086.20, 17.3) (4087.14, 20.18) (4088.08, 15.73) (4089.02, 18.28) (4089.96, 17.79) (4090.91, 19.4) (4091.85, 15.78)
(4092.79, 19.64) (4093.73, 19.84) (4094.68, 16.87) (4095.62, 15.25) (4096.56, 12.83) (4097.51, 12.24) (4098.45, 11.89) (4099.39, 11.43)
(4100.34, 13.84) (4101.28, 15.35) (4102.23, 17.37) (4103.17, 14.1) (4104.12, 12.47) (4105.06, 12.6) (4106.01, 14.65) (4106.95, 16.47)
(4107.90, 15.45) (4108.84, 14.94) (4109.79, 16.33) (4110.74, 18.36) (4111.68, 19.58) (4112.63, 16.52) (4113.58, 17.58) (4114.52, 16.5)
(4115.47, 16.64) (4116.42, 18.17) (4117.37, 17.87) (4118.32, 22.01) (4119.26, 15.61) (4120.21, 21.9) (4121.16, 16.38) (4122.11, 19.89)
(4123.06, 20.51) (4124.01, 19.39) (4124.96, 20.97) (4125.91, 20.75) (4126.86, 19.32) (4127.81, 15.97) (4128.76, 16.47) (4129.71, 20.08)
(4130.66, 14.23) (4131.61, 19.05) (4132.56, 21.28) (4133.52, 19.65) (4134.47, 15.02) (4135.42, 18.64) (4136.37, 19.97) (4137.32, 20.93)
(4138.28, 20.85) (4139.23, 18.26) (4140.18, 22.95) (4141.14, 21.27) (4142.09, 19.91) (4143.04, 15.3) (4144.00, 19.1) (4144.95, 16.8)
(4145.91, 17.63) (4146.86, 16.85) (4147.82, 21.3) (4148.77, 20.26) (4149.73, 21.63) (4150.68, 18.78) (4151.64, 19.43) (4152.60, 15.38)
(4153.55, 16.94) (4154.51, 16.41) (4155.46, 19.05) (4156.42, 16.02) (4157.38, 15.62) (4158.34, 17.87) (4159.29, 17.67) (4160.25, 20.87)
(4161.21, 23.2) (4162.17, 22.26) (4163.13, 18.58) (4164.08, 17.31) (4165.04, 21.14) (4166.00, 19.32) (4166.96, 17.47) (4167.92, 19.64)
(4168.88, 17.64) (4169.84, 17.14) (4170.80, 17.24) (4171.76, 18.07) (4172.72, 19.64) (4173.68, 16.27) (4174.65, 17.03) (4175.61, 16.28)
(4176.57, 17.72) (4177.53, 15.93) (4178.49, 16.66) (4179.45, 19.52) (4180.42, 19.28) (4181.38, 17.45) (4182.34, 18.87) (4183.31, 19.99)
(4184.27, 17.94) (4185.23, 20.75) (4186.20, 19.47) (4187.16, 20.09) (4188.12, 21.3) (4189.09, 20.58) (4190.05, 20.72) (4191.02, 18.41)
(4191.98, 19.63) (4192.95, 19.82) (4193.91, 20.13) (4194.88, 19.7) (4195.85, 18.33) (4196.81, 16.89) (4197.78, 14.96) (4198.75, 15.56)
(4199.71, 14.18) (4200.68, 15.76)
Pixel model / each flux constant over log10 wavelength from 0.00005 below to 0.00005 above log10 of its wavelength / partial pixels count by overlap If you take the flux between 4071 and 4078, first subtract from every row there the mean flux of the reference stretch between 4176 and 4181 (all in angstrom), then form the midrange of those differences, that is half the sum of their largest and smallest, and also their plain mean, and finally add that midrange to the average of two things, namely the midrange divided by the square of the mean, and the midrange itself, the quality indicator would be 1.8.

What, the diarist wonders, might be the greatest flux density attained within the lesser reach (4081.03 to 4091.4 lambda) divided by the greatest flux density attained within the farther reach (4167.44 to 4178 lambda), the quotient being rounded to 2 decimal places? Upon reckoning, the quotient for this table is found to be 1.03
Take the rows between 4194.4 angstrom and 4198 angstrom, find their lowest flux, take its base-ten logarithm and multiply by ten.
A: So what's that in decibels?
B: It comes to 11.75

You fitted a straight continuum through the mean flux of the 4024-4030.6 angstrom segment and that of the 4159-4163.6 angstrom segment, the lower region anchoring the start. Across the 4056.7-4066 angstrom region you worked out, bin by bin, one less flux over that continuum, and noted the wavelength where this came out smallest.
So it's 4057.14 angstrom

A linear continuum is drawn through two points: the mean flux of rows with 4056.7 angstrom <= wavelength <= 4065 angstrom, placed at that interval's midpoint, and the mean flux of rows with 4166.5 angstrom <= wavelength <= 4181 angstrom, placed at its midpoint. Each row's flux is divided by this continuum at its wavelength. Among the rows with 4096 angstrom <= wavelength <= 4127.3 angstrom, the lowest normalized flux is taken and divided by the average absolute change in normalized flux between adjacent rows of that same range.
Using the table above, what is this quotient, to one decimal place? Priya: 6.0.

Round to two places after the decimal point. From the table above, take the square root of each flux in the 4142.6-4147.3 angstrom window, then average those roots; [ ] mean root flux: 4.14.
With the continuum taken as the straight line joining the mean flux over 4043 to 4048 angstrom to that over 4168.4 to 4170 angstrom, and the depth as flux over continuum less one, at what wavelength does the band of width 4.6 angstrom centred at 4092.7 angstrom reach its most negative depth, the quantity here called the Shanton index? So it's 4091.85 angstrom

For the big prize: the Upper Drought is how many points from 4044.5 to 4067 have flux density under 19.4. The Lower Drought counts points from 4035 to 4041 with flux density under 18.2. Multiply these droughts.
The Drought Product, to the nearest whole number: 15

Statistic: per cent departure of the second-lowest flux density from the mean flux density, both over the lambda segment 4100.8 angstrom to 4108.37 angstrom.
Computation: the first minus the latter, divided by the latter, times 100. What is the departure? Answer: -15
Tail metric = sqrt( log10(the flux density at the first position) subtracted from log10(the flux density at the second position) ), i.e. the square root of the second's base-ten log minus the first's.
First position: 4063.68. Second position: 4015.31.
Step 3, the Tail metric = 0.26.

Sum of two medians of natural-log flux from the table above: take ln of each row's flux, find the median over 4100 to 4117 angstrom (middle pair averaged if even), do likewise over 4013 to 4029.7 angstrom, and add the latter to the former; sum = 5.76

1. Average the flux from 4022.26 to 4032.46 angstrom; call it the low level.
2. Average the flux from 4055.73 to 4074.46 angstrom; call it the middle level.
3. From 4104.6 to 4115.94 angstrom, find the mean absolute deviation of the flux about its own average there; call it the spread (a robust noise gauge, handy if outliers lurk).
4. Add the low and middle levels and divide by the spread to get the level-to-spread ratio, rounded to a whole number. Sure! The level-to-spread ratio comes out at 30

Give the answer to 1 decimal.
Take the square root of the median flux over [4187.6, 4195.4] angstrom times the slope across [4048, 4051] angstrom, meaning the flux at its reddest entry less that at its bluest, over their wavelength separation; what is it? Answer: 2.7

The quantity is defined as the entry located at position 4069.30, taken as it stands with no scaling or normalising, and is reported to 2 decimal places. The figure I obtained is 18.50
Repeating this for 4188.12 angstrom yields 21.30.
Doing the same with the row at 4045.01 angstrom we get 19.19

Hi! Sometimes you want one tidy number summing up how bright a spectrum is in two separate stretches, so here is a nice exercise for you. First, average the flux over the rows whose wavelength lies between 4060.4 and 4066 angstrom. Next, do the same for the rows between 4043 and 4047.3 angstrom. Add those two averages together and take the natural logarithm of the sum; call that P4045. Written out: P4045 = 3.64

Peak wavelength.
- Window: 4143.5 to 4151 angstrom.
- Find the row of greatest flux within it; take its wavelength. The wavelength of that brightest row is 4149.73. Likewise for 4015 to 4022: 4019.01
